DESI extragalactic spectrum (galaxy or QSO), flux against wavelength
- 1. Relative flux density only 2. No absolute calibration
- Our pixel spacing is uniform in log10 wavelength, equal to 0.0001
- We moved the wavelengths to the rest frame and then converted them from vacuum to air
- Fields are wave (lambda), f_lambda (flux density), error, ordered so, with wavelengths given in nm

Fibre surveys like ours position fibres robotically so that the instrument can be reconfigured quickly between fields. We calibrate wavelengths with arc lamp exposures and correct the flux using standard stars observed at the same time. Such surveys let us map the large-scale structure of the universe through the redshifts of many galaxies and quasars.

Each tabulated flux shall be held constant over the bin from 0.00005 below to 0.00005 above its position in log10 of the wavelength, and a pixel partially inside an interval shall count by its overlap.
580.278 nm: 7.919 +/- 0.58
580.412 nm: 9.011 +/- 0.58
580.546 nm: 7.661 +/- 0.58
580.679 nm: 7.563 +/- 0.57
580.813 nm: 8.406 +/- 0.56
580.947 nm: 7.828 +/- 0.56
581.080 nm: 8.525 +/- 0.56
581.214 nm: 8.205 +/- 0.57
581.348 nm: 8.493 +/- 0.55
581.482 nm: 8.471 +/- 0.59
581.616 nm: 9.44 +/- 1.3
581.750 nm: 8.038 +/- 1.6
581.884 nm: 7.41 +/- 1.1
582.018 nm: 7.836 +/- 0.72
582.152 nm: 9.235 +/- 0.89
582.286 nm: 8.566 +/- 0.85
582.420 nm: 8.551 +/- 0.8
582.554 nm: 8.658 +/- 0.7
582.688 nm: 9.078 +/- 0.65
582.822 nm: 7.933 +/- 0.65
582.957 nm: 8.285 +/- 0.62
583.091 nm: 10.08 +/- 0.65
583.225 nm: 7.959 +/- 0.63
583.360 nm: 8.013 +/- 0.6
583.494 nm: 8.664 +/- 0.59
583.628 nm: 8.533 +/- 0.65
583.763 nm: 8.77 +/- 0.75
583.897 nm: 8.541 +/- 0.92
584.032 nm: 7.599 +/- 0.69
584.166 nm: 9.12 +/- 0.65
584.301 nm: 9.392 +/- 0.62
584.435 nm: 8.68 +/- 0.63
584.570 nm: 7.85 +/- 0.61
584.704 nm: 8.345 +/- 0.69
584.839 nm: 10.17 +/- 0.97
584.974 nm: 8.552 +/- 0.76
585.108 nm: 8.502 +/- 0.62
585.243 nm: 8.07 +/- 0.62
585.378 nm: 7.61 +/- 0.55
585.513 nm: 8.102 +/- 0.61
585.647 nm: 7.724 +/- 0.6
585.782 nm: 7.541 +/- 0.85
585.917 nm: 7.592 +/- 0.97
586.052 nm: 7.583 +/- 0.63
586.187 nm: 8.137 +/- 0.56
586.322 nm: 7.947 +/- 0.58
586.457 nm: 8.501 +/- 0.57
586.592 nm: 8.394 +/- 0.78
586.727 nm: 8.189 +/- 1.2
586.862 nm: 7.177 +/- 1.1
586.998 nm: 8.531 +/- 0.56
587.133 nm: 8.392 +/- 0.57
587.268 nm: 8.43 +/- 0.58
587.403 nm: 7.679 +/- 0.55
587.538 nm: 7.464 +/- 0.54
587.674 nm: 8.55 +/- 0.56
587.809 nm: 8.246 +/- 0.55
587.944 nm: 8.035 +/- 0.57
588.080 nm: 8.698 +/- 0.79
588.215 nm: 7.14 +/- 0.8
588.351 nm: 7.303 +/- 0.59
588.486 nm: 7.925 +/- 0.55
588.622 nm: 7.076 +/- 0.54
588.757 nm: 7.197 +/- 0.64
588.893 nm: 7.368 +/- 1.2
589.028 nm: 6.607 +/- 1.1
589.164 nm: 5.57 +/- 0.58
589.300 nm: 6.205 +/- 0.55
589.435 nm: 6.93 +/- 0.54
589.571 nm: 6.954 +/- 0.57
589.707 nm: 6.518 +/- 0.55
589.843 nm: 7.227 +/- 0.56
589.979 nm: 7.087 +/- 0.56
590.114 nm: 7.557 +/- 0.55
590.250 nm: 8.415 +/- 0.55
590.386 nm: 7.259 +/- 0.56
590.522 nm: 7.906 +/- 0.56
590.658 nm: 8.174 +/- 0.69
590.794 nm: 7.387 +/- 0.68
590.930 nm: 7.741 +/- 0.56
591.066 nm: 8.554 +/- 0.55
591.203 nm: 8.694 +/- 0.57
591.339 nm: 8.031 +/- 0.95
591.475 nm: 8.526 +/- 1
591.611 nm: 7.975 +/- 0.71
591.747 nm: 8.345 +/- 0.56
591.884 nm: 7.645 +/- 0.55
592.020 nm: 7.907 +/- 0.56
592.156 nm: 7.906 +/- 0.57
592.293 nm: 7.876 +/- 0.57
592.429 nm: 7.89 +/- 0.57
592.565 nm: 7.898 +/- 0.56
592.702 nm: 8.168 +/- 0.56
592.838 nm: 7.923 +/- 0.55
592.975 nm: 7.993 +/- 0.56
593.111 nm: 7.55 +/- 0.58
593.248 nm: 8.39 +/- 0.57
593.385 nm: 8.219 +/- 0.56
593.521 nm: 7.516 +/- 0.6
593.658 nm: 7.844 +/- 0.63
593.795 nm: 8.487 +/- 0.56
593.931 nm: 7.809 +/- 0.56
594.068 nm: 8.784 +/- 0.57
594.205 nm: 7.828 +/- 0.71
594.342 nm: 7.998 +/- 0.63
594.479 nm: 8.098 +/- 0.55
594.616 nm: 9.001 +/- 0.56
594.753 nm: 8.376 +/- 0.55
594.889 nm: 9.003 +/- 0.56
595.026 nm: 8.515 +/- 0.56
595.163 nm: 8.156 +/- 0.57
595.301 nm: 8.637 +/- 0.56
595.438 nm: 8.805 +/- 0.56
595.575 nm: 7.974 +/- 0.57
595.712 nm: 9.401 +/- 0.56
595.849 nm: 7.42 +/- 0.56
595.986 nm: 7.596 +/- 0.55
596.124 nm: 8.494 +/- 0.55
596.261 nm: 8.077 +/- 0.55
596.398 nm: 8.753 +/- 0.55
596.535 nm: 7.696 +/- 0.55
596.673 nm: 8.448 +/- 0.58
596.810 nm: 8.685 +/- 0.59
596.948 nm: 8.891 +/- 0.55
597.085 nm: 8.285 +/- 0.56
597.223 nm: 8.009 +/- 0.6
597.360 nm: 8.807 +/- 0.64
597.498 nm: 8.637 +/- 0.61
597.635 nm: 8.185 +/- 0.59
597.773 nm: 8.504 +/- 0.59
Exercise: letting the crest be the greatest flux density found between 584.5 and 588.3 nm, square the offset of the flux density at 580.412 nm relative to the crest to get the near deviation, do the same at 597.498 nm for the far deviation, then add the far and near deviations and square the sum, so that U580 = 14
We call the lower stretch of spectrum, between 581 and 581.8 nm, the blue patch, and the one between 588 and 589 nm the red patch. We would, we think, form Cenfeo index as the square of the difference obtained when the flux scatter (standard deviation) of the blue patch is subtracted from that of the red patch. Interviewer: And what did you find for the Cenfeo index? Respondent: 0.010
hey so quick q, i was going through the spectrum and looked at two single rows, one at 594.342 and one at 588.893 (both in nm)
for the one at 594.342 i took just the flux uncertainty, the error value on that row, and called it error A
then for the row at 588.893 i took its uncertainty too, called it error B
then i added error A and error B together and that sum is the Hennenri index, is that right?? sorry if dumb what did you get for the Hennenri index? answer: 1.8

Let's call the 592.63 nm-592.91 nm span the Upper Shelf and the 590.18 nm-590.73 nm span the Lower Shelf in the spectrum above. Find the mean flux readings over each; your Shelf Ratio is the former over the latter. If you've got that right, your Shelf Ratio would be 1.01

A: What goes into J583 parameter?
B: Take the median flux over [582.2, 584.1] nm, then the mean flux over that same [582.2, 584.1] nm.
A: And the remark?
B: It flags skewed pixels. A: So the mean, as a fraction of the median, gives 0.997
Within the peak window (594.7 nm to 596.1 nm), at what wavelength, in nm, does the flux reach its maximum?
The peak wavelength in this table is 595.712 nm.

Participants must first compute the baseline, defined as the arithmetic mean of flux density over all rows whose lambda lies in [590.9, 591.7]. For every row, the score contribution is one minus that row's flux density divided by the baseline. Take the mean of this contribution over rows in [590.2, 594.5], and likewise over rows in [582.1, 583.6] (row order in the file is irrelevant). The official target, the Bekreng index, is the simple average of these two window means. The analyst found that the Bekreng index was -0.01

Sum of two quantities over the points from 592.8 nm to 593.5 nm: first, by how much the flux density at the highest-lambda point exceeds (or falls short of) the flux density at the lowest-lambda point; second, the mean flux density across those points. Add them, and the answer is 8.3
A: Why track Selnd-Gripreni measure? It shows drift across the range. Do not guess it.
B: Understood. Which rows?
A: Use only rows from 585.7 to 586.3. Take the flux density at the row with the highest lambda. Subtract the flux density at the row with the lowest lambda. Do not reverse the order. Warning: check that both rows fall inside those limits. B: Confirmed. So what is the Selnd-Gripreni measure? 0.6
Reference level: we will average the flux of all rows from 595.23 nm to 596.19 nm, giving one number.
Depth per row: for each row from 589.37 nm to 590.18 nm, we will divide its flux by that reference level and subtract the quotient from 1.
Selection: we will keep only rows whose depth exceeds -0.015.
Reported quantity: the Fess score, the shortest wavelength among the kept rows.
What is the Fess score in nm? 589.435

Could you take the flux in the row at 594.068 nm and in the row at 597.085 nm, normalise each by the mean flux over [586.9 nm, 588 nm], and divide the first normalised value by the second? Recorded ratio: 1.06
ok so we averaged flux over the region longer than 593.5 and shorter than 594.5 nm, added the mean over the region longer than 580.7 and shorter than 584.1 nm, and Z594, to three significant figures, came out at 16.5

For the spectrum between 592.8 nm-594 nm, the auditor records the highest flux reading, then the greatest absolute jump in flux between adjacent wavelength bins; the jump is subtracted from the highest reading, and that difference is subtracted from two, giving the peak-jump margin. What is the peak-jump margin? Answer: -5.6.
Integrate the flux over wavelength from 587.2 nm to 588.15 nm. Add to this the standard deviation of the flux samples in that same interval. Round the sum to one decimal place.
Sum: 8.2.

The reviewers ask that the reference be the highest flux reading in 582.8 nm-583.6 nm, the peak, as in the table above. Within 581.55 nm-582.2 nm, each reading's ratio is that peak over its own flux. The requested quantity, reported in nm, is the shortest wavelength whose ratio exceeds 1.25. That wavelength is 581.750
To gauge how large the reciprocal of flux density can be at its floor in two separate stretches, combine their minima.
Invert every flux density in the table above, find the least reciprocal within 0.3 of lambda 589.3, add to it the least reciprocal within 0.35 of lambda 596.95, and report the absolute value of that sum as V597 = 0.256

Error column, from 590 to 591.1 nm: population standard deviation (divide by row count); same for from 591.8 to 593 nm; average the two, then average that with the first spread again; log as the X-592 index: 0.04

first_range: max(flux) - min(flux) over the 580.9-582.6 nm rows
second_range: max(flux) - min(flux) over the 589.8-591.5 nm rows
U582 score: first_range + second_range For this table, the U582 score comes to 3.6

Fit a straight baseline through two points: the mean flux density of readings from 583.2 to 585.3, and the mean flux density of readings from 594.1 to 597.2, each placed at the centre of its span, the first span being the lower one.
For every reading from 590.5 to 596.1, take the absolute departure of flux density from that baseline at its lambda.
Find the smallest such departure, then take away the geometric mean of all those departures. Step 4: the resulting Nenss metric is -0.33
